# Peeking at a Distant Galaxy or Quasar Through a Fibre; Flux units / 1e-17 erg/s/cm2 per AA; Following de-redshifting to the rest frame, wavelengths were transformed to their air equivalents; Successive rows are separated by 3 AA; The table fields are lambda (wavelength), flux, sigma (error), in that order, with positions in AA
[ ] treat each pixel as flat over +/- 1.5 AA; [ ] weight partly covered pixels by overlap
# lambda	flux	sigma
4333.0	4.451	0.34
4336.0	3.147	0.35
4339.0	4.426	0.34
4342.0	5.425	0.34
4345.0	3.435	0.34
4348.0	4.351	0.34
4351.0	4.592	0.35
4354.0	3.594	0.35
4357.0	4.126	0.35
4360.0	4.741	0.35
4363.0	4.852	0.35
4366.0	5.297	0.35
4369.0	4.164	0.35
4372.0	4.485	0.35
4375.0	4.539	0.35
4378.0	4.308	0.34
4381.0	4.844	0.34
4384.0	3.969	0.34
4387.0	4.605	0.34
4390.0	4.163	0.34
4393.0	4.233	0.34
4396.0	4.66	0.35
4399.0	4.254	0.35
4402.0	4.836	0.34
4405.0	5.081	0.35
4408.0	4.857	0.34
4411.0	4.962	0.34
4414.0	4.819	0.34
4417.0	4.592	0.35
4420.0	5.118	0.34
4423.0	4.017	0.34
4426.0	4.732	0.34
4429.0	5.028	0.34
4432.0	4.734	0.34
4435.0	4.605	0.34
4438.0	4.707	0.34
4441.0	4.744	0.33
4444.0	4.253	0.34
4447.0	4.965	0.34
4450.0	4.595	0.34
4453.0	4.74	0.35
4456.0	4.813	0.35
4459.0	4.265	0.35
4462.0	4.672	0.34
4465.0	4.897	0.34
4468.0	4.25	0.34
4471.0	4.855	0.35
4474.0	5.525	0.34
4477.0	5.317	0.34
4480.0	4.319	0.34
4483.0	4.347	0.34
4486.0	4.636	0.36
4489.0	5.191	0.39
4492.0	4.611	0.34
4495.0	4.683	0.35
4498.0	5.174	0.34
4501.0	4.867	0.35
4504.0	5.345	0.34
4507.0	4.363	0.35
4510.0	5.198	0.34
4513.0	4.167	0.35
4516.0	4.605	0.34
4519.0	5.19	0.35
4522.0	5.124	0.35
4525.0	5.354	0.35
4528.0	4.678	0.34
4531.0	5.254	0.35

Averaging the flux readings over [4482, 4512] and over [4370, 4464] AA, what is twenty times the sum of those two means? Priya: 189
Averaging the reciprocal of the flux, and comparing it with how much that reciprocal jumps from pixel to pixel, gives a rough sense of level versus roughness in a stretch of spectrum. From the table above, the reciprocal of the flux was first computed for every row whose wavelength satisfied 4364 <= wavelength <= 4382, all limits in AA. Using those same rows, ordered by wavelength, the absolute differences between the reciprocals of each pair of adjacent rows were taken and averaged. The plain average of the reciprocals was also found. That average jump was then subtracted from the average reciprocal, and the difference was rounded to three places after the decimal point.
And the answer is 0.197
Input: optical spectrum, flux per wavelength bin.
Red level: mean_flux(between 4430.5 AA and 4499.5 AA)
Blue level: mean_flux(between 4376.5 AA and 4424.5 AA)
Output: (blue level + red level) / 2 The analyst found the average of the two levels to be 4.66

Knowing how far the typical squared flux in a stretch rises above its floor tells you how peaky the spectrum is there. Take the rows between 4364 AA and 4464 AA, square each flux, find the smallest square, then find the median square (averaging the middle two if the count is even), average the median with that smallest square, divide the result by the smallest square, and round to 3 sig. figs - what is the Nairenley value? 1.19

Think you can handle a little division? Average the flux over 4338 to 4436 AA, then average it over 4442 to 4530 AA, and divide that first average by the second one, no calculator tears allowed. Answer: 0.951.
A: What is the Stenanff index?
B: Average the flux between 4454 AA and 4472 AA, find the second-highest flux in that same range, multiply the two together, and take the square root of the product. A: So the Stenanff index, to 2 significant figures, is 4.7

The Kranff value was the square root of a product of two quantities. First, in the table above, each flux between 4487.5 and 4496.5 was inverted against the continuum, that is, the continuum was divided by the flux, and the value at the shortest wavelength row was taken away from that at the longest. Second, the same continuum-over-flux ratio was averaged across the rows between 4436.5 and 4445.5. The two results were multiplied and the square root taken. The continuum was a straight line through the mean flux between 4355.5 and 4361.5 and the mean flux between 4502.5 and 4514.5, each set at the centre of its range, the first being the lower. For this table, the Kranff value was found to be 0.32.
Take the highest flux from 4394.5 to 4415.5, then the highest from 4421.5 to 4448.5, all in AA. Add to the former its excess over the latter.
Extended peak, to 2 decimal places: 5.13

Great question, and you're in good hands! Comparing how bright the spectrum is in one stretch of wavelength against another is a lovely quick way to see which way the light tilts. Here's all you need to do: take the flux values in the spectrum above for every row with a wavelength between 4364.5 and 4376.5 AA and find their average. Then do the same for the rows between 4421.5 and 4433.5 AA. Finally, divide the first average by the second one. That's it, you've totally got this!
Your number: 1.00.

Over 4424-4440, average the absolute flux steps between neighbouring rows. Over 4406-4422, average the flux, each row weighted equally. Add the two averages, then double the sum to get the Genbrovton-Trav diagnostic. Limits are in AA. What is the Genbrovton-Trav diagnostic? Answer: 10.1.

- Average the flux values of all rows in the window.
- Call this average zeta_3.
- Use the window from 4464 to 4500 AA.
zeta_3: 4.82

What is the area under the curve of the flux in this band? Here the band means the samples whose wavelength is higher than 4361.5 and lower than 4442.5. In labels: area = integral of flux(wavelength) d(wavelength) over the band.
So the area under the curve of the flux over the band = 376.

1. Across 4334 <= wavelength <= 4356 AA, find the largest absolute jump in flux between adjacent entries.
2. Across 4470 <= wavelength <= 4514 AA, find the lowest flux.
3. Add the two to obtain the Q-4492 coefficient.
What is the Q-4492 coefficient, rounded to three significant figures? 6.16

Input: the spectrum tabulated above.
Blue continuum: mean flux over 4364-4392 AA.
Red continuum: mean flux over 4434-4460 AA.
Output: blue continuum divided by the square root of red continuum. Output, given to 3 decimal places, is 2.084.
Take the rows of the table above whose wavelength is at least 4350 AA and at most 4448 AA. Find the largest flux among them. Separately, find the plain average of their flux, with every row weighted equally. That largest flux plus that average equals 9.9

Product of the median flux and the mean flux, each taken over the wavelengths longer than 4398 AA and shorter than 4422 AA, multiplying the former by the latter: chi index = 23.3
